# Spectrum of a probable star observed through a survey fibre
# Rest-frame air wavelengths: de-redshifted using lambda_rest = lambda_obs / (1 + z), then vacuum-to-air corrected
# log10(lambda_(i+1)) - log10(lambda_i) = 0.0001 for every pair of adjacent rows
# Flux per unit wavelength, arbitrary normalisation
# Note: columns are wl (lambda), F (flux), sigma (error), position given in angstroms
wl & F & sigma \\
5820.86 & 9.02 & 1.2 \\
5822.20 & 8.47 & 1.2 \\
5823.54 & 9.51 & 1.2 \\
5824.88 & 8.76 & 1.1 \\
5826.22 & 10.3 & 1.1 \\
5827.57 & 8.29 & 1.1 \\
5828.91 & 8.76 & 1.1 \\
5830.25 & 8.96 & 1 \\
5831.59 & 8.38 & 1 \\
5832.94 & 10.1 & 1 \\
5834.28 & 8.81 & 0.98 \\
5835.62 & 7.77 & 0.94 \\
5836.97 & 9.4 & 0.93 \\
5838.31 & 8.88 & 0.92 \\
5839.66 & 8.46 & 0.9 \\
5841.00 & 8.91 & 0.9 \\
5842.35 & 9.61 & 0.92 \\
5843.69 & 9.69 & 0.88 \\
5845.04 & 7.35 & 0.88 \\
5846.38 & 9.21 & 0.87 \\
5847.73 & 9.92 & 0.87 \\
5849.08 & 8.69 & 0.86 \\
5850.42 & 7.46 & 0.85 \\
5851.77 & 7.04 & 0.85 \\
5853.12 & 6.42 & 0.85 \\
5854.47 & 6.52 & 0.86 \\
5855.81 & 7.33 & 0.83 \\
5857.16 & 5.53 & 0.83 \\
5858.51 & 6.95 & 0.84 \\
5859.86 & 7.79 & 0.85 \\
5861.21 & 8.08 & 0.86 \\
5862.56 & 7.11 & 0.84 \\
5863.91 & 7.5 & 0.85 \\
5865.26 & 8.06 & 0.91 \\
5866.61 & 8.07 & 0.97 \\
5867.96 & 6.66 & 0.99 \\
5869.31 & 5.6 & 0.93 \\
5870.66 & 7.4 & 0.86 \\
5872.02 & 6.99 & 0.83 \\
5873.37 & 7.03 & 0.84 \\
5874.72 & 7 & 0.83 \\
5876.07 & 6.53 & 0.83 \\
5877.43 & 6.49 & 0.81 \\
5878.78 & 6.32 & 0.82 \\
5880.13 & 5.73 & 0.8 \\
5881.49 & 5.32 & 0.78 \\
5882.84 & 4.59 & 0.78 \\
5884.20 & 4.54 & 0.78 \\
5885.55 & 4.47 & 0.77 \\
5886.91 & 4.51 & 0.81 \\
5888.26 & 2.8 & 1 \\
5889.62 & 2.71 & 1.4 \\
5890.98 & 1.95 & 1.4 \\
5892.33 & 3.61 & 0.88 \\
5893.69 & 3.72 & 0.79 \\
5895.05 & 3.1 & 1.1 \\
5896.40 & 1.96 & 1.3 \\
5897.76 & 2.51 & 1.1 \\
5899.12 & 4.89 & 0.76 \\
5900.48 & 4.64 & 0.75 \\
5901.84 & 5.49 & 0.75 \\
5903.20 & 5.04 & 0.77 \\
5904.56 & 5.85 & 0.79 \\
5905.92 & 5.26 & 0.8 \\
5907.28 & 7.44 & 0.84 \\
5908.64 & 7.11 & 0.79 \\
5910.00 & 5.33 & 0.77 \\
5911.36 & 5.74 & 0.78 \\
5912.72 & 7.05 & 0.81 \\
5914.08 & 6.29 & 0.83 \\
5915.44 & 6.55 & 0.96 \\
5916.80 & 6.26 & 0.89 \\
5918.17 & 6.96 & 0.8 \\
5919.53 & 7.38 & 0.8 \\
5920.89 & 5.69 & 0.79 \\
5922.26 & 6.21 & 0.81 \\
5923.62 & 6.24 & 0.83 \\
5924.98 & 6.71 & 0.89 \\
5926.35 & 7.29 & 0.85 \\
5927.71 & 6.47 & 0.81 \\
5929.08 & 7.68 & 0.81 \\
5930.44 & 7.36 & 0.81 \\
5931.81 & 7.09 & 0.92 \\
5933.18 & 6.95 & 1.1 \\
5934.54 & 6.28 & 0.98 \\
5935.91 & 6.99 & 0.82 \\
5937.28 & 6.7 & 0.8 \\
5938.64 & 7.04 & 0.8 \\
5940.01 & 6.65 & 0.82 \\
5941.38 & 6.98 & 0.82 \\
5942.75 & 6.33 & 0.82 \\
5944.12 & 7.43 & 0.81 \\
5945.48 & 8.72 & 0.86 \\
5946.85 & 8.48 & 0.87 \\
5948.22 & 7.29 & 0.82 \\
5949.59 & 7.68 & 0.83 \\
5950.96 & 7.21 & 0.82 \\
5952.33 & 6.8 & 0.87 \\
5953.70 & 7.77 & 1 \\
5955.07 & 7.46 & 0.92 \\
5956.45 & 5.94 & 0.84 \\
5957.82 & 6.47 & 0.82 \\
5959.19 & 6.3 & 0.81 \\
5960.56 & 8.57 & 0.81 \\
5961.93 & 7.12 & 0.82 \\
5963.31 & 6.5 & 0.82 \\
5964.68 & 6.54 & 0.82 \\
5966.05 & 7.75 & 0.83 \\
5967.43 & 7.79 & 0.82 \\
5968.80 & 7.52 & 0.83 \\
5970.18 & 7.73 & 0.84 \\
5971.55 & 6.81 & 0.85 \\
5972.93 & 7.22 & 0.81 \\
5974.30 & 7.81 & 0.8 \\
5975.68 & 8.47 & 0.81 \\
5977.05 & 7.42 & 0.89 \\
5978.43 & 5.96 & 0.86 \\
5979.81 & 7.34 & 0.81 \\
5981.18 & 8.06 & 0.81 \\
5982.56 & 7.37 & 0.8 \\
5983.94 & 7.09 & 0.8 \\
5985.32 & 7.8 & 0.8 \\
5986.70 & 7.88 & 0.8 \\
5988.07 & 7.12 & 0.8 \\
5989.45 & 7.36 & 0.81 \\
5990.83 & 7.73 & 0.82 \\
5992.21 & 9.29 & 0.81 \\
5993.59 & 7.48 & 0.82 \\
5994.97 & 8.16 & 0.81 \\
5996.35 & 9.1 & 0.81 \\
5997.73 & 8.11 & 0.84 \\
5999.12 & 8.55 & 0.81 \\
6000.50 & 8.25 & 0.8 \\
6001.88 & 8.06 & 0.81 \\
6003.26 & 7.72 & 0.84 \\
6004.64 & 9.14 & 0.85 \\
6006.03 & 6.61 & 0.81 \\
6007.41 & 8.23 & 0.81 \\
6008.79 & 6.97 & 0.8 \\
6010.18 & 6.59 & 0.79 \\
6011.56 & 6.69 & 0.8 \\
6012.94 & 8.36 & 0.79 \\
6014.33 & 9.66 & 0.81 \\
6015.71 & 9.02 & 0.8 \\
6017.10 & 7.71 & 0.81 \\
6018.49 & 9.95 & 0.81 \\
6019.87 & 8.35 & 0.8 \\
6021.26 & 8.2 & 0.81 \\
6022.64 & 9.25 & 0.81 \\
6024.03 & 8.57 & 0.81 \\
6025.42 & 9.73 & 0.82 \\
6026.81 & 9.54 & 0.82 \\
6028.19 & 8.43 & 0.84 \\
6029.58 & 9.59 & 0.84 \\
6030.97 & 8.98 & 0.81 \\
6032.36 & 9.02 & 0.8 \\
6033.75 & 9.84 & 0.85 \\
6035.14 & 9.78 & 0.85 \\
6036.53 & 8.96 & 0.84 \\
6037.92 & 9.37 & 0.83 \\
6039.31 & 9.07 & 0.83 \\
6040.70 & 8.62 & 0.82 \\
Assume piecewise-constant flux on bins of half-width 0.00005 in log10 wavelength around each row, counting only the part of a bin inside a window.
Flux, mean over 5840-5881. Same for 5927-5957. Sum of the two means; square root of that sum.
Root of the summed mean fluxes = 3.82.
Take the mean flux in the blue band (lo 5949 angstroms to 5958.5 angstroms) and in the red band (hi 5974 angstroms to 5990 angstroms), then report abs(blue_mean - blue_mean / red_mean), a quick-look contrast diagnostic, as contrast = 6.10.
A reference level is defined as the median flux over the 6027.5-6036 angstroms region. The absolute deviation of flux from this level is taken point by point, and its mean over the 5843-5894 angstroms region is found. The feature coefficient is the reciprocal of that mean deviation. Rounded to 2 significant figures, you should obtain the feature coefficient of 0.34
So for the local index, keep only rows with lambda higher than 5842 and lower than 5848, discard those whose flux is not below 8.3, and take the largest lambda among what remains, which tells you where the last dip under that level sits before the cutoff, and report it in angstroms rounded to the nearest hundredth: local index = 5845.04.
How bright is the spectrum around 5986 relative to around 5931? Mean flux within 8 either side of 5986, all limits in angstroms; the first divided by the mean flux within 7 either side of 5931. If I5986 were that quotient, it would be 1.1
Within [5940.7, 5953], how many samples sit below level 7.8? 7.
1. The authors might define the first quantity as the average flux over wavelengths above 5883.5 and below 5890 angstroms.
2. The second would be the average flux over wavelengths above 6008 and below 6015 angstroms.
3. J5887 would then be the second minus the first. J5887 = 3.8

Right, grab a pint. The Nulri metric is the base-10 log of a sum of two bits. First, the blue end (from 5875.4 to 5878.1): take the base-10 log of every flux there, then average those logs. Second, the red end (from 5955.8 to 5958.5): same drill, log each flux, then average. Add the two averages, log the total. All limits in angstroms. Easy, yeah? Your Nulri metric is 0.21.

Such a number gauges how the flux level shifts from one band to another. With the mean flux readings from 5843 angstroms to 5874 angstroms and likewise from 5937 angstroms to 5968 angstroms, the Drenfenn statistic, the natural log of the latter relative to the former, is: 0.0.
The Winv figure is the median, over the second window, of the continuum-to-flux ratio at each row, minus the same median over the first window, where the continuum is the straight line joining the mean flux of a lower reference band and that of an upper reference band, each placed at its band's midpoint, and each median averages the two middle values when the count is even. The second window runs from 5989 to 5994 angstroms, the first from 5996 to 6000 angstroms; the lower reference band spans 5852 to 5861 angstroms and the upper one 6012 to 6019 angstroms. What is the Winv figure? 0.11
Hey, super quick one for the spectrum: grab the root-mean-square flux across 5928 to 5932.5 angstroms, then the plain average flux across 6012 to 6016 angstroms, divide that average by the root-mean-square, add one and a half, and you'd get 2.7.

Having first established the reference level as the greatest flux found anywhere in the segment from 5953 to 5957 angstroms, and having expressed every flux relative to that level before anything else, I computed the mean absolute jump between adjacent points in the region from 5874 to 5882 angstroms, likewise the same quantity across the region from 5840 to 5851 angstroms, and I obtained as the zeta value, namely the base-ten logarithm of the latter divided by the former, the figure 0.54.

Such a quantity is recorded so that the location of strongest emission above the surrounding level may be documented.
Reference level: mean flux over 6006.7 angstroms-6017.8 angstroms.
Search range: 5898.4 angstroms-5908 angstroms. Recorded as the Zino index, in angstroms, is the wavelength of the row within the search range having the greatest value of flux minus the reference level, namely 5907.28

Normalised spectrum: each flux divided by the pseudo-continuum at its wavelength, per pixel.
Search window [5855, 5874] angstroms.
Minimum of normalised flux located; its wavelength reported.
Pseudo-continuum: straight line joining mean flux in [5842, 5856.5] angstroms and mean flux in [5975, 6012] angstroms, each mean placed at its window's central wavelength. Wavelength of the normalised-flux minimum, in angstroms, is 5857.16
